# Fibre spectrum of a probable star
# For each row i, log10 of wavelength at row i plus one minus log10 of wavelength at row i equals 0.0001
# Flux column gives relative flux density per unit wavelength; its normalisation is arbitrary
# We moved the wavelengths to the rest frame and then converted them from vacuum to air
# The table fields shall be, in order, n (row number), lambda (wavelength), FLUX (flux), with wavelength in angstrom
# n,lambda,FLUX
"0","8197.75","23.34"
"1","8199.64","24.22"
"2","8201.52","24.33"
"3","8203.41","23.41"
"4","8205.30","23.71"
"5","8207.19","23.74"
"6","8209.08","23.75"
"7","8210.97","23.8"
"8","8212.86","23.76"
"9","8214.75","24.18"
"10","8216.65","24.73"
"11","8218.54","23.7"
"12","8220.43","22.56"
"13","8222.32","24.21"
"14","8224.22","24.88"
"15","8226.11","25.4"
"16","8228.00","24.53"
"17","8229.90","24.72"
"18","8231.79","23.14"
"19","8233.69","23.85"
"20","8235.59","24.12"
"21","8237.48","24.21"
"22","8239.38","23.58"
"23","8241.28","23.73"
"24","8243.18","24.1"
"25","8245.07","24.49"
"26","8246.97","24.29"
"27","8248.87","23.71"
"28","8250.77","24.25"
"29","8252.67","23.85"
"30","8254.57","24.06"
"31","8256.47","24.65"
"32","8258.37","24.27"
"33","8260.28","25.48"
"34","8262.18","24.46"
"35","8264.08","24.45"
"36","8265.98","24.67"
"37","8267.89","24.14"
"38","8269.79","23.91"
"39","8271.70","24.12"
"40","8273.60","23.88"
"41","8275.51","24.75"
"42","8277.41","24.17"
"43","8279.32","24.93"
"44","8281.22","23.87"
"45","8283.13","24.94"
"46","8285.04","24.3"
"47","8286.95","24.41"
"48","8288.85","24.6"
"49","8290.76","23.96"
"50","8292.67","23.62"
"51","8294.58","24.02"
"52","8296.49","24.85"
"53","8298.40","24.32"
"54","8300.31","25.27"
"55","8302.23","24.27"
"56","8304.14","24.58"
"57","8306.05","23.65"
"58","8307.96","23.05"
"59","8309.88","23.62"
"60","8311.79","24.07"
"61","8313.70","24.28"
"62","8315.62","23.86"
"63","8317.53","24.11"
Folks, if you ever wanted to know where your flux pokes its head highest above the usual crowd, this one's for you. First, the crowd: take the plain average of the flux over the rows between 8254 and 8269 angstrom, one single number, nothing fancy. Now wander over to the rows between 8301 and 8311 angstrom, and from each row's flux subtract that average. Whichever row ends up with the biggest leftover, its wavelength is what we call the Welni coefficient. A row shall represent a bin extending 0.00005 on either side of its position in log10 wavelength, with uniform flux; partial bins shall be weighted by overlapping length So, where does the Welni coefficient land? 8304.14 angstrom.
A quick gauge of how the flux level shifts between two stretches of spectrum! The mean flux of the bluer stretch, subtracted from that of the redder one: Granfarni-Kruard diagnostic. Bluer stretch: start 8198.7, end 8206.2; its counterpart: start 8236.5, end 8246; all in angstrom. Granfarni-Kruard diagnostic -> 0.10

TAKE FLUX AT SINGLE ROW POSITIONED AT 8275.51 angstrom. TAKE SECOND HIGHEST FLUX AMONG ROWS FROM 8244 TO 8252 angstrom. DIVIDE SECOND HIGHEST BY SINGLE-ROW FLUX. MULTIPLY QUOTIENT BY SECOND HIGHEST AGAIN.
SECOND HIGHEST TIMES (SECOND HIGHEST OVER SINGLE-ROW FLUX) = 23.8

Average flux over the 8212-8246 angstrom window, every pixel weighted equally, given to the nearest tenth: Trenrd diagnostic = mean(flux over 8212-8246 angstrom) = 24.1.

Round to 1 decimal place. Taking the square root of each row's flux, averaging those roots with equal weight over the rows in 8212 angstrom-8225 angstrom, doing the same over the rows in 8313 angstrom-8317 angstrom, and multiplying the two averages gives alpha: 24.0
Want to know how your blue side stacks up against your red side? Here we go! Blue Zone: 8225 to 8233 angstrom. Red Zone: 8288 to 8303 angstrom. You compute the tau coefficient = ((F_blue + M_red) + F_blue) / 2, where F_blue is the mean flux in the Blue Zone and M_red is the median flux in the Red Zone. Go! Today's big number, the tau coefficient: 36.6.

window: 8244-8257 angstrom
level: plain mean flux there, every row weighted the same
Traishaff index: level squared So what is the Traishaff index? 585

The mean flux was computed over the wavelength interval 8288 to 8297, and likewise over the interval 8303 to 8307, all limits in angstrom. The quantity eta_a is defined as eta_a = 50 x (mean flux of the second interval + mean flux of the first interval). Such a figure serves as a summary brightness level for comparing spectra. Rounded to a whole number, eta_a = 2416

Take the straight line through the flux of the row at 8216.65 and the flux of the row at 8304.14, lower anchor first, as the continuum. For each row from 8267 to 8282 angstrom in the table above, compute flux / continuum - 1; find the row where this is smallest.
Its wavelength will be 8273.60 angstrom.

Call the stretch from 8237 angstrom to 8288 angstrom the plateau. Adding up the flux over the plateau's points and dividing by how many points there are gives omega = 24.3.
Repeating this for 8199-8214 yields 23.8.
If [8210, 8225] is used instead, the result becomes 24.0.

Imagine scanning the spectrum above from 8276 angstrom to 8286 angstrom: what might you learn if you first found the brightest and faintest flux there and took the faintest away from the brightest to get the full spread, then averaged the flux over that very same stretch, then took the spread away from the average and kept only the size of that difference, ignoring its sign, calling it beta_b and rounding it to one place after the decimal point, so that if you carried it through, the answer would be 23.4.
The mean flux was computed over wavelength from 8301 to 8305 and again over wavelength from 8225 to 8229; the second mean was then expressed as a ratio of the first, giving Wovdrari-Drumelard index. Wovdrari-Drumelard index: 1.02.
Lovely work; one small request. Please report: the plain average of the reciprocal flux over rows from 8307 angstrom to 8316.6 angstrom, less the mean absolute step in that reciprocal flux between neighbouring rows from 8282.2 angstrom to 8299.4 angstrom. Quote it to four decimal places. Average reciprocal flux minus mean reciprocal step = 0.0413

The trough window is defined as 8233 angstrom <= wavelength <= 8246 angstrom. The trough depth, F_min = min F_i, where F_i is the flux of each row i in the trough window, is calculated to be 23.58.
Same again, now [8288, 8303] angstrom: 23.62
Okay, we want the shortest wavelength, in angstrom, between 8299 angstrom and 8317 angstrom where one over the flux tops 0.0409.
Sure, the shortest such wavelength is 8302.23 angstrom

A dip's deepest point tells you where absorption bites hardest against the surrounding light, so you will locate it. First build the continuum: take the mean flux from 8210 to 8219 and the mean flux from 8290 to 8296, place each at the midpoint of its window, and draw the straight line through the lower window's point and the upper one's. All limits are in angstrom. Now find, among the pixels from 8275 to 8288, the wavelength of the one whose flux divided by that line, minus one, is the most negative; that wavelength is 8281.22 angstrom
